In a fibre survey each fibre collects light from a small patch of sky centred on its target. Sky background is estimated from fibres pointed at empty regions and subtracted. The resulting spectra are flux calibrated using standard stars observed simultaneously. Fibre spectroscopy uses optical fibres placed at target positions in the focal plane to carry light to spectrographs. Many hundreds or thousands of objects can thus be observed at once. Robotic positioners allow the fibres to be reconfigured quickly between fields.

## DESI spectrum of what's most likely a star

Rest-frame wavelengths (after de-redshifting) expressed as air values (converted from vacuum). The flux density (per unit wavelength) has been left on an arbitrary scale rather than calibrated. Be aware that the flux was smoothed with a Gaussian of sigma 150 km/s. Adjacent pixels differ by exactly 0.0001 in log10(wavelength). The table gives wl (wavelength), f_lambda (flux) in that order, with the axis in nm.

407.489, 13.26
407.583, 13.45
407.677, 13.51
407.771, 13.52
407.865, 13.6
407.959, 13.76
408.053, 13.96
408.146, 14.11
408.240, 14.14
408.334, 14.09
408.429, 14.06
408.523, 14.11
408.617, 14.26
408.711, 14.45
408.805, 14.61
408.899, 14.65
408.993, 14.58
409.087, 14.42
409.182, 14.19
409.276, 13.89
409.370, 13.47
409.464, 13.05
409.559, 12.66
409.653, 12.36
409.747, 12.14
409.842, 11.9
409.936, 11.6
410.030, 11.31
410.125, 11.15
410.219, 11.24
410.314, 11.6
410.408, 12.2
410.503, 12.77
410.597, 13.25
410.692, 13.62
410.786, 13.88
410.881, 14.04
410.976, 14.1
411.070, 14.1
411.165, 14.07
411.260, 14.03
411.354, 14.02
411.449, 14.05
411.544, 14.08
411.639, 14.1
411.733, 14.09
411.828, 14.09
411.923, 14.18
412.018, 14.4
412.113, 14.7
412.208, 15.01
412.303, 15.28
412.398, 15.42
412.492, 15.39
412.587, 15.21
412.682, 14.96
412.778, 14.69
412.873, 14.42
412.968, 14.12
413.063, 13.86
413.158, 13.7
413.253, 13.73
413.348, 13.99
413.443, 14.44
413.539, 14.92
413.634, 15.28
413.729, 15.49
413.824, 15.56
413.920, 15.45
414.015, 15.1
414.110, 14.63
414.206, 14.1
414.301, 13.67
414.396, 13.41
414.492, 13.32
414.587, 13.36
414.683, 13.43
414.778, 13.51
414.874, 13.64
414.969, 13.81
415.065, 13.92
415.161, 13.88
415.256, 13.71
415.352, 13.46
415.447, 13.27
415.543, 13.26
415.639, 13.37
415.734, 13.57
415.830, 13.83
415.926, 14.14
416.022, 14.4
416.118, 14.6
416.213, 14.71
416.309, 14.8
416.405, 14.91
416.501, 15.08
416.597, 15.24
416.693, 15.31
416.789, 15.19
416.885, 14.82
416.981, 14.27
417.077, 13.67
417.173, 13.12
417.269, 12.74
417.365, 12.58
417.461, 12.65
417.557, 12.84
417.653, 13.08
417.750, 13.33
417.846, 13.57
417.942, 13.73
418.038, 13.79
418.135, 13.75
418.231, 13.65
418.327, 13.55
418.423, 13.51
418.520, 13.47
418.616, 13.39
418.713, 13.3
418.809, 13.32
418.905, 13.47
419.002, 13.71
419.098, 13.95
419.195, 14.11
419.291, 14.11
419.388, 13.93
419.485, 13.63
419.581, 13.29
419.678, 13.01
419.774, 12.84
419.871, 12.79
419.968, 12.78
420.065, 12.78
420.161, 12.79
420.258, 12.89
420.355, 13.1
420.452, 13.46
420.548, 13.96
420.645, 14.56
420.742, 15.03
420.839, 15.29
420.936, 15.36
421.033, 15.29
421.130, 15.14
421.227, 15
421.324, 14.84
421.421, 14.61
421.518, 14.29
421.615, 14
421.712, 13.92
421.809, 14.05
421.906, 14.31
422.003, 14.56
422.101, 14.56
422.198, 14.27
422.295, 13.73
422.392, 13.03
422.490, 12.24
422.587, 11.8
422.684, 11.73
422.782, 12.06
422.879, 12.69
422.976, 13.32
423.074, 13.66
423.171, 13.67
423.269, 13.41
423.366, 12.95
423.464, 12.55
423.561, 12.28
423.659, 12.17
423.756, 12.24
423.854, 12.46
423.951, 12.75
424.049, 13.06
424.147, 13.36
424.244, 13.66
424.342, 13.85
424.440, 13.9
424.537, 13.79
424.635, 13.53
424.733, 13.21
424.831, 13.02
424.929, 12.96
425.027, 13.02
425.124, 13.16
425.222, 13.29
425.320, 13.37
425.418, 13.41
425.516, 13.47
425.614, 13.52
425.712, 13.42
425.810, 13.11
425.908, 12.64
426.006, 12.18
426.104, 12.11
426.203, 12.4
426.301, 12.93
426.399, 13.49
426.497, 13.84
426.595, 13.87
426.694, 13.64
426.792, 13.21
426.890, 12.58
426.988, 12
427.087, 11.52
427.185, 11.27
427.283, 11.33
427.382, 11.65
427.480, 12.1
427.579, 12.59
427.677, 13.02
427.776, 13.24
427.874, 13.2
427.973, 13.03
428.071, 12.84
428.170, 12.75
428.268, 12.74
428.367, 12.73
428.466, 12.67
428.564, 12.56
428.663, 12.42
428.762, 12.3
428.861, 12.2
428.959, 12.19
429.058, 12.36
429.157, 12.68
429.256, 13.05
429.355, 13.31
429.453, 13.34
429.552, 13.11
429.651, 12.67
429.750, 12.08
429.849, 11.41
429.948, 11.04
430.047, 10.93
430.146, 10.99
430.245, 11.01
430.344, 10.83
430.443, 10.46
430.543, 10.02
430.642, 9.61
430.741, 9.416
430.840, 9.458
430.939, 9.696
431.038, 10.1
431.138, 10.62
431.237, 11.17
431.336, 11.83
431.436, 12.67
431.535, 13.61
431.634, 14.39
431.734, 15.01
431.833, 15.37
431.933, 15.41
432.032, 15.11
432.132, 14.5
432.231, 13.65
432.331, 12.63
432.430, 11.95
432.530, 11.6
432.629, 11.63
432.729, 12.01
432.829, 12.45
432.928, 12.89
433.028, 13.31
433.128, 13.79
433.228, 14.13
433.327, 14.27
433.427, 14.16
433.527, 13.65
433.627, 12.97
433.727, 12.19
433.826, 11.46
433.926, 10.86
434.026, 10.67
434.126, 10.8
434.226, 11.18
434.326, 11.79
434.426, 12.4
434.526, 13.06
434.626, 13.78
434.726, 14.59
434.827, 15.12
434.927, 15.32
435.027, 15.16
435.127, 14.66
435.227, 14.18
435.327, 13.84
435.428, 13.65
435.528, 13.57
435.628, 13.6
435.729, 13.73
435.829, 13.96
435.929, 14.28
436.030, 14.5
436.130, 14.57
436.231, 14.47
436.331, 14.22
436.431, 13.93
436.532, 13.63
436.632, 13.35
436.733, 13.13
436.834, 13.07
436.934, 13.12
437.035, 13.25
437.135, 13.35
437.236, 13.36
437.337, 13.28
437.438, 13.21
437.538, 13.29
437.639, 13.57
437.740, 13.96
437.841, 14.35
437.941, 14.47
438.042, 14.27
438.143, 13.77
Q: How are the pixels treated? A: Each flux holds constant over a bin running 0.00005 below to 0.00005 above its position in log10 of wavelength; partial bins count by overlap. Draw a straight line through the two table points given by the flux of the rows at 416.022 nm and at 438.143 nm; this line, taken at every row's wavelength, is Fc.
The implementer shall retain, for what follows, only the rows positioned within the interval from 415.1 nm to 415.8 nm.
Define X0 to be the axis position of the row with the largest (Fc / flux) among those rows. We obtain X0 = 415.543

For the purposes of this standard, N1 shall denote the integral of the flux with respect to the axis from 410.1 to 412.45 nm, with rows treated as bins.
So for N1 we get 32.4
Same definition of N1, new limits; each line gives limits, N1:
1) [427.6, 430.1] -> 31.4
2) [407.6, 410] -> 32.7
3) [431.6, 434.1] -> 32.9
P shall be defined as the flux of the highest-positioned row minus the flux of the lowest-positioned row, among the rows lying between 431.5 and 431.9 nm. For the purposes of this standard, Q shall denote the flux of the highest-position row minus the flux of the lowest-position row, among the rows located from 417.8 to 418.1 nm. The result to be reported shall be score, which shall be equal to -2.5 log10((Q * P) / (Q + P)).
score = 1.8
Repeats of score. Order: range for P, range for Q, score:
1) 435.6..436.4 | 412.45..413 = -0.2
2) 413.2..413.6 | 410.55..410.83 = 1.0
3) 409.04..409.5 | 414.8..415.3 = 2.8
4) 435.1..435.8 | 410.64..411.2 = 0.1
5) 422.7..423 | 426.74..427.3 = -1.5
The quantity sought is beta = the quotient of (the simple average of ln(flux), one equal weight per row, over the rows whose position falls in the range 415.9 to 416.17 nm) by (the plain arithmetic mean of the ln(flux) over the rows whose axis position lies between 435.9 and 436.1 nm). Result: 1.00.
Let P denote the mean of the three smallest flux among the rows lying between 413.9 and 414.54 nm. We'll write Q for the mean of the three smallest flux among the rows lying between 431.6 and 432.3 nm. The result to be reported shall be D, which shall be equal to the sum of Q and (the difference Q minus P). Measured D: 14.9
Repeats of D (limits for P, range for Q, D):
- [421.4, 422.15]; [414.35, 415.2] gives 12.7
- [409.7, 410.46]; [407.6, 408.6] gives 15.9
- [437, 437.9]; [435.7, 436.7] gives 13.9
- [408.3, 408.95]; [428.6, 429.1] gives 10.4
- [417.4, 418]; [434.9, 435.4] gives 15.6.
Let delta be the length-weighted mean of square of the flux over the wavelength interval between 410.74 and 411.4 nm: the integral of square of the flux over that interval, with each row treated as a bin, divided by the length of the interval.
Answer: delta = 197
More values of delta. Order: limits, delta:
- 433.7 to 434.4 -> 128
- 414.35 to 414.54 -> 179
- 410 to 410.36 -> 128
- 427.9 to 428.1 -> 168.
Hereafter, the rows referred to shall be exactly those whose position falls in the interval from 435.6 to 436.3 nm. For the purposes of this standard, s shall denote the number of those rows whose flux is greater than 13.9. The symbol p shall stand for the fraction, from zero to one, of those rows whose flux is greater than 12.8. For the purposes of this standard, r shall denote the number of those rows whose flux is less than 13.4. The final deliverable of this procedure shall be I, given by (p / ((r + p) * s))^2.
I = 0.04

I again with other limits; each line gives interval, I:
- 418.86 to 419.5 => 0.06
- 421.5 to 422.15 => 0.02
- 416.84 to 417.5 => 0.00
